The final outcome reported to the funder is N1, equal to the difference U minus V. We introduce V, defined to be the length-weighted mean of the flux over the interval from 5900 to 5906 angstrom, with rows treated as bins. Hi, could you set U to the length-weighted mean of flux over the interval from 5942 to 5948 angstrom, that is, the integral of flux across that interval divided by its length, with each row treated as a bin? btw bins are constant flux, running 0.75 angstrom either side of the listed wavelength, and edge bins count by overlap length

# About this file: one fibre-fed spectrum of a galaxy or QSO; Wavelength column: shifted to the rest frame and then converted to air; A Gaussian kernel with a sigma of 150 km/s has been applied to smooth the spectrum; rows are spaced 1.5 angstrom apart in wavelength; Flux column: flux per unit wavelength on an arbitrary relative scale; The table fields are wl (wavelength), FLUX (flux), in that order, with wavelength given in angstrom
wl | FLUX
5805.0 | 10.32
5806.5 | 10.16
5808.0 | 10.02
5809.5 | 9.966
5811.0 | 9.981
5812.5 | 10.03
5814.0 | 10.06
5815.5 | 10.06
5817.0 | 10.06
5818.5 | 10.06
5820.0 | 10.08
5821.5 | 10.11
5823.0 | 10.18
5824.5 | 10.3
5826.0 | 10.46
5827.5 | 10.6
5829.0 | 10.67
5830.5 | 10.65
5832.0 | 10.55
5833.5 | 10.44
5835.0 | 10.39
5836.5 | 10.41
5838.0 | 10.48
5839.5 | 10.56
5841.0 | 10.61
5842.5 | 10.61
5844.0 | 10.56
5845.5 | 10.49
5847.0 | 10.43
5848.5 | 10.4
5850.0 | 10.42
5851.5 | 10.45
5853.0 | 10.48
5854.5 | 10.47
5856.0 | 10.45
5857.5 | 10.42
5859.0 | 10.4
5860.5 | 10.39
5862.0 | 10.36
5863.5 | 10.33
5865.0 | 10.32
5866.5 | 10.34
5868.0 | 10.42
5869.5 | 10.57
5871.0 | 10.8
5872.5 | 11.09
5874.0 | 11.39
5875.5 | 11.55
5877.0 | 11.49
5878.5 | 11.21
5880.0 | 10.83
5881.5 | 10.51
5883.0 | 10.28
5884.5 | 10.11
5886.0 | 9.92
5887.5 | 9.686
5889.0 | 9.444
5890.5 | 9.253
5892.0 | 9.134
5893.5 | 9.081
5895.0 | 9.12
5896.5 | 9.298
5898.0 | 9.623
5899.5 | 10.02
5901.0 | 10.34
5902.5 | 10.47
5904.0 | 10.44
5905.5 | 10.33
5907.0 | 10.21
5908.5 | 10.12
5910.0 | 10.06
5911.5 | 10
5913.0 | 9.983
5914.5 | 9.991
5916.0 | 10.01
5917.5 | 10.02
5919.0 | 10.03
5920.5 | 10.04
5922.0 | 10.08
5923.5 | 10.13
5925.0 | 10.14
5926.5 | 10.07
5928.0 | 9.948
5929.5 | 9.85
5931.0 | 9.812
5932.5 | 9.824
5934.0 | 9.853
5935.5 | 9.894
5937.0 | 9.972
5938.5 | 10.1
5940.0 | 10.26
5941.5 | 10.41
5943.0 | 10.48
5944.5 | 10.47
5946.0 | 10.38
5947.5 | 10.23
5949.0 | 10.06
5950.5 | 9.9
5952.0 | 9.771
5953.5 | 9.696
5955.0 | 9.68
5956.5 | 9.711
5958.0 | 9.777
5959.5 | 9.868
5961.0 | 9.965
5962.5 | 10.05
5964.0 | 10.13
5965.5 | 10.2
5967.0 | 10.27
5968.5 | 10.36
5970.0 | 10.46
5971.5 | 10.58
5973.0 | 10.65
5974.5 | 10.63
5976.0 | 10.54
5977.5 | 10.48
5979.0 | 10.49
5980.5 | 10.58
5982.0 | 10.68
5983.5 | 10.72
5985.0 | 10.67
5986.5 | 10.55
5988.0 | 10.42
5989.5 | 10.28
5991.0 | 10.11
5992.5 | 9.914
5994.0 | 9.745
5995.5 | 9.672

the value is 0.02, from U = 10.4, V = 10.4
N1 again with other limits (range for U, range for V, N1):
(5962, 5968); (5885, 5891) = 0.56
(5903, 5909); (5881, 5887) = 0.12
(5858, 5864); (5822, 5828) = 0.01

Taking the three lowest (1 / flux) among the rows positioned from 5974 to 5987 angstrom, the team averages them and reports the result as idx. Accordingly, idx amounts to 0.0935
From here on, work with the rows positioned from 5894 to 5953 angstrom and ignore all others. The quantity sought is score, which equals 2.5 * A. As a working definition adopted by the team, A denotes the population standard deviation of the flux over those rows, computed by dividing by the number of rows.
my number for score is 0.71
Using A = 0.29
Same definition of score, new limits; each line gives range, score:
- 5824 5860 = 0.23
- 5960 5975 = 0.58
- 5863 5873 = 0.68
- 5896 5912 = 0.85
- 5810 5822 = 0.09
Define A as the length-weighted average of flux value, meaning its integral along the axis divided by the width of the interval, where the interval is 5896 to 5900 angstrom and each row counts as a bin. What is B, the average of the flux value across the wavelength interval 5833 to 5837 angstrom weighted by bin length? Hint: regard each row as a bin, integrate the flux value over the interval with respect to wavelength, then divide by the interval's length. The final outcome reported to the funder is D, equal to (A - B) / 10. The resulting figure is -0.08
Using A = 9.6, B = 10.4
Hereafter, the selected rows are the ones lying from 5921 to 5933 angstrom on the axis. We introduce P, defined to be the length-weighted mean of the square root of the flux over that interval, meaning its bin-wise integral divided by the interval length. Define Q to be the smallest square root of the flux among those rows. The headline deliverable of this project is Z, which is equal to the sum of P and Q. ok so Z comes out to 6.29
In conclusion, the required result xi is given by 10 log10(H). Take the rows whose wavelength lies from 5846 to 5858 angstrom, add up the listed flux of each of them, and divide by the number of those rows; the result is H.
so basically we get 10.2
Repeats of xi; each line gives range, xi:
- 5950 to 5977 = 10.1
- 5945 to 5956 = 10.0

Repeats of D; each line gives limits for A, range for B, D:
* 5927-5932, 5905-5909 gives -0.03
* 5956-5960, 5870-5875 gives -0.13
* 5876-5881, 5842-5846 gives 0.06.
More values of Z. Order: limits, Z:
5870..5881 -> 6.63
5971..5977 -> 6.50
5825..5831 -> 6.49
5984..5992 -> 6.40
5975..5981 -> 6.48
